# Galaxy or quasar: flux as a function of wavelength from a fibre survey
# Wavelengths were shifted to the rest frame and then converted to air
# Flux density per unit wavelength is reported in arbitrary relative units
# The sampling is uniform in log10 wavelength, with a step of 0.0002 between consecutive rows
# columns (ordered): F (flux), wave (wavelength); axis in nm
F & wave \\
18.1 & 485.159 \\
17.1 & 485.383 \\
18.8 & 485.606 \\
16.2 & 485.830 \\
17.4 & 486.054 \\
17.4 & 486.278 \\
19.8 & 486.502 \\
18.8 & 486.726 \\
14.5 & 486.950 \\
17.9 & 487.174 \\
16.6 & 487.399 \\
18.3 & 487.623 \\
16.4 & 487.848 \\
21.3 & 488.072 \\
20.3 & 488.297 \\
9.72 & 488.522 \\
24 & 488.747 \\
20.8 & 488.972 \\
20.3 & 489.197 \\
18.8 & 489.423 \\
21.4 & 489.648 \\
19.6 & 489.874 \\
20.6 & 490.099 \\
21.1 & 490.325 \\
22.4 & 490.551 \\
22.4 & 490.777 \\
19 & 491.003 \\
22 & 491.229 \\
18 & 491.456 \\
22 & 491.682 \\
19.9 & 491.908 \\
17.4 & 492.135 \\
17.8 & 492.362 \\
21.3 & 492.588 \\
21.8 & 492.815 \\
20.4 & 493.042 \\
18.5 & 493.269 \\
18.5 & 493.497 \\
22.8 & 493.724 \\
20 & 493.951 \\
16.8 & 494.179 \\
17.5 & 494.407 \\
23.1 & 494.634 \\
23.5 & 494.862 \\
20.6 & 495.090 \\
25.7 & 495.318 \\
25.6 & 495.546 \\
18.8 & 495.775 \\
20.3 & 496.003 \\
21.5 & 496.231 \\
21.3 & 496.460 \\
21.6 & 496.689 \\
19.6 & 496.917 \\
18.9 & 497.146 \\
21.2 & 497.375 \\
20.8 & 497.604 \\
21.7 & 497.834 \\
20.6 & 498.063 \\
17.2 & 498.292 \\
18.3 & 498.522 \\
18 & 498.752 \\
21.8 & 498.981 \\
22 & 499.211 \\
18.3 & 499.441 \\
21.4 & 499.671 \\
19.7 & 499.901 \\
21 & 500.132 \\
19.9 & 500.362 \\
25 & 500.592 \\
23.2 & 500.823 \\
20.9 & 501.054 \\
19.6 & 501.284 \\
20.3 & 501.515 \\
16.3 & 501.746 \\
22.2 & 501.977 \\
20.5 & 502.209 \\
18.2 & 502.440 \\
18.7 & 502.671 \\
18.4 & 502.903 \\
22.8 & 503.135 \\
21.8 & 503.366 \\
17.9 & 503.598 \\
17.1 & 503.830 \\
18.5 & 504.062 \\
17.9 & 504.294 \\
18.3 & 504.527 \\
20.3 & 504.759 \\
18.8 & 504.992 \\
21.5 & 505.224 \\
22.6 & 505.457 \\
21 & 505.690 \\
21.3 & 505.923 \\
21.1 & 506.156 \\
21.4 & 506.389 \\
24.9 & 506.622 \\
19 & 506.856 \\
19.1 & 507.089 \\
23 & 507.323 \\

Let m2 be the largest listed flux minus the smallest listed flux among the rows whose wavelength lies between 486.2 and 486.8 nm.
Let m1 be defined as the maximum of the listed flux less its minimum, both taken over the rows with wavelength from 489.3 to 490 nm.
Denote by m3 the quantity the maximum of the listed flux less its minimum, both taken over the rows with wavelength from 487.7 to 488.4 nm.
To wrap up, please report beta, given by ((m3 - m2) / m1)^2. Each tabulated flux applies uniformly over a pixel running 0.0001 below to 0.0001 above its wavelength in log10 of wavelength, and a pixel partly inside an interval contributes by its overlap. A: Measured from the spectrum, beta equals 0.9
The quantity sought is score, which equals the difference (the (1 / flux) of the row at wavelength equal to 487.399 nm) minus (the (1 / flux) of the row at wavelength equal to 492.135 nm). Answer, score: 0.003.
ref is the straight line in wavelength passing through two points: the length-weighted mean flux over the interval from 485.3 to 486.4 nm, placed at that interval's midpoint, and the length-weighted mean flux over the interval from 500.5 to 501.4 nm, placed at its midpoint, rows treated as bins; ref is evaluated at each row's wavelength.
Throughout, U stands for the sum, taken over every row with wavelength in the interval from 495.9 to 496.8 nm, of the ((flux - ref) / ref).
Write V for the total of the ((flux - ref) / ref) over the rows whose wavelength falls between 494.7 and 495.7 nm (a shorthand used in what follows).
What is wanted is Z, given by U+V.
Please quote 0.79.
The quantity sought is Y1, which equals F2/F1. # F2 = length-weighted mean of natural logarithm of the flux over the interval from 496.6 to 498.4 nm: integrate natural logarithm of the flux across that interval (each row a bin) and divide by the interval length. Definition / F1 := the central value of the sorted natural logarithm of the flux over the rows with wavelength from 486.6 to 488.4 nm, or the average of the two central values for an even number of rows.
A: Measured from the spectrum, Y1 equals 1.04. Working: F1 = 2.90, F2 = 3.00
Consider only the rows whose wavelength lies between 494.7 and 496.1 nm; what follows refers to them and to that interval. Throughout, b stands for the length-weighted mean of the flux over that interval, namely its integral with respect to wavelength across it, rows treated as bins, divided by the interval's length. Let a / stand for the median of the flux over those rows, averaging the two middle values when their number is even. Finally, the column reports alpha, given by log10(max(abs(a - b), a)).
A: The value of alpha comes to 1.34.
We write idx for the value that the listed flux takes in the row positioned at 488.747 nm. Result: 24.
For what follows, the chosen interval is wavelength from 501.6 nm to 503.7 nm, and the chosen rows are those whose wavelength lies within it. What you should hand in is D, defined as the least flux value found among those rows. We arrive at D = 16.3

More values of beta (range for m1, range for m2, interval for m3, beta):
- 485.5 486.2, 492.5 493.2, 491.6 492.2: 1.5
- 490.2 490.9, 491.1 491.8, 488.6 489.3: 0.1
